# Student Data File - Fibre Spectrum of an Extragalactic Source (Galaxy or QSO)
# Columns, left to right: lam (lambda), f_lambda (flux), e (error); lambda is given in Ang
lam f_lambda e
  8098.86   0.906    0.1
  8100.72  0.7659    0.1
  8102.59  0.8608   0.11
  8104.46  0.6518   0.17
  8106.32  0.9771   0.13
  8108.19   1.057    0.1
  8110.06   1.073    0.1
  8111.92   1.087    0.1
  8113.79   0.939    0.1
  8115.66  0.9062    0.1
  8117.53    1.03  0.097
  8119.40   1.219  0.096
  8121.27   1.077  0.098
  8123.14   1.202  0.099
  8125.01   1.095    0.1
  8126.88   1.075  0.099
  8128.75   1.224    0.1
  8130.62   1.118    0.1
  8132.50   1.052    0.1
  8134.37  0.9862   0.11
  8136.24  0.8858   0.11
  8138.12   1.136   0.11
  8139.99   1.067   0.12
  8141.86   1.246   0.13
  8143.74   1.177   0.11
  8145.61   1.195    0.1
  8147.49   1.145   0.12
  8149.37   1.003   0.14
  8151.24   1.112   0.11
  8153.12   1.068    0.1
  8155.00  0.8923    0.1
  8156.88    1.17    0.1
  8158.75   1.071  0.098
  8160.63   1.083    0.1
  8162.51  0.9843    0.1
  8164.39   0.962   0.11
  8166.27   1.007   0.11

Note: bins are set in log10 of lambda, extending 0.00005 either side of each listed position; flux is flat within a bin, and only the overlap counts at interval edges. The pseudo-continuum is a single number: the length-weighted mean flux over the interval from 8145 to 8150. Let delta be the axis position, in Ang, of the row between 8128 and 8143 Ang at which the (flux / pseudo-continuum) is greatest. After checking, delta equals 8141.86 Ang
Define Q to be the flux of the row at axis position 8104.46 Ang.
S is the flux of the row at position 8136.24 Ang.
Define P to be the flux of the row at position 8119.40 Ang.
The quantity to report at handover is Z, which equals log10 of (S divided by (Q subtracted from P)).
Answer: 0.19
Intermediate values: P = 1.219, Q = 0.6518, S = 0.8858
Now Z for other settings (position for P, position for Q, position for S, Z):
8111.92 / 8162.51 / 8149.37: 0.99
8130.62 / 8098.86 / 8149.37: 0.67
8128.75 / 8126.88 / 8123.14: 0.91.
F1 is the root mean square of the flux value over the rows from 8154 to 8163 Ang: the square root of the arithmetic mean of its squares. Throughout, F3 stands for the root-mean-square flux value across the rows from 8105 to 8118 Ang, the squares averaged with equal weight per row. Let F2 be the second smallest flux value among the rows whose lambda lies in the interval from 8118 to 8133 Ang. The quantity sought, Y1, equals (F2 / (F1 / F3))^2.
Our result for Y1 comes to 1.1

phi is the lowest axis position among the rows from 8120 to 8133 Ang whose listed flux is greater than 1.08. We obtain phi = 8123.14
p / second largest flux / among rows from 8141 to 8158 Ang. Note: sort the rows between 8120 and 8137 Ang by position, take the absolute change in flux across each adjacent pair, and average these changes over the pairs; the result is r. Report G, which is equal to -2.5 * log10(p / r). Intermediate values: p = 1.195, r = 0.092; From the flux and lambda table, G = -2.78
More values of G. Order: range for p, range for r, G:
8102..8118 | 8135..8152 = -2.47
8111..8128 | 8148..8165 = -2.65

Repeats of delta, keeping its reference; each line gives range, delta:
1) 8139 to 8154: 8141.86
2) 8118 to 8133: 8128.75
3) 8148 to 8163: 8156.88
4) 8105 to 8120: 8119.40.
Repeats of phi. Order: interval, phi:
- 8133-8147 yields 8138.12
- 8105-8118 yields 8111.92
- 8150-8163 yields 8151.24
